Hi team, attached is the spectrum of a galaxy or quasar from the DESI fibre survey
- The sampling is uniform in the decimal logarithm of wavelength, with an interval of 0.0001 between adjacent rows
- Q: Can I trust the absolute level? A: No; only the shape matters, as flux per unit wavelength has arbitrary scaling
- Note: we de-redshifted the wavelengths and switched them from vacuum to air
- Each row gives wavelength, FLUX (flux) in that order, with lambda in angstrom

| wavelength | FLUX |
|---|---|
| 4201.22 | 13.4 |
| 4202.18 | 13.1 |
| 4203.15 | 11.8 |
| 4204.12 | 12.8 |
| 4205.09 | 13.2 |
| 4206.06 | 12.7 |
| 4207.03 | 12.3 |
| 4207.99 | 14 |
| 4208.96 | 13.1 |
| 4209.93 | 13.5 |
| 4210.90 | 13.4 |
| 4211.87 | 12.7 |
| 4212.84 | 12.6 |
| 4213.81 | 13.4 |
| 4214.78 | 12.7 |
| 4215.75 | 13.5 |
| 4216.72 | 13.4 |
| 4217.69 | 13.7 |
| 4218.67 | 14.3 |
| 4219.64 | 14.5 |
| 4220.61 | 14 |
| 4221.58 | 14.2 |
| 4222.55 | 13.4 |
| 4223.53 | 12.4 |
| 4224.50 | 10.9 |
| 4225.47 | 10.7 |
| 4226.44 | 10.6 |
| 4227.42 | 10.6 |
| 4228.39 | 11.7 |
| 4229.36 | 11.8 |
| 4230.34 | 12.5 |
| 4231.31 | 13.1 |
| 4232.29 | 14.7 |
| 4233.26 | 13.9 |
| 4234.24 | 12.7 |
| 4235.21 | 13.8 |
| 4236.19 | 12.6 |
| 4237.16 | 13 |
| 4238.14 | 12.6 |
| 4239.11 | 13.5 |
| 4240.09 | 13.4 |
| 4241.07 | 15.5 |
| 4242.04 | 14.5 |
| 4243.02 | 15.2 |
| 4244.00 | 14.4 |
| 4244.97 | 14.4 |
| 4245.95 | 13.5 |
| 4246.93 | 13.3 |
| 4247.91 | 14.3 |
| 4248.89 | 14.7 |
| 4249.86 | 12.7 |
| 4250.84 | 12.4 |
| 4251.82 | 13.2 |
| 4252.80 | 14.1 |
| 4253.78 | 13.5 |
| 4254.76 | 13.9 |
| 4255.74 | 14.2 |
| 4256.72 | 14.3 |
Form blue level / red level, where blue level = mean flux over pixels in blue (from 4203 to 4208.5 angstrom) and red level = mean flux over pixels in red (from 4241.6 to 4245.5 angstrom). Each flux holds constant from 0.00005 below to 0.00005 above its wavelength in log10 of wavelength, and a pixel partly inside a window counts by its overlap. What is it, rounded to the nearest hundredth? 0.88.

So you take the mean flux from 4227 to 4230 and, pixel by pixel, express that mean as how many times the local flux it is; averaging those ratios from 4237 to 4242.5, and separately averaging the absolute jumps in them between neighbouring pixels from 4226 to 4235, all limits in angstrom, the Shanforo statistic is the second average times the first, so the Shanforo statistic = 0.044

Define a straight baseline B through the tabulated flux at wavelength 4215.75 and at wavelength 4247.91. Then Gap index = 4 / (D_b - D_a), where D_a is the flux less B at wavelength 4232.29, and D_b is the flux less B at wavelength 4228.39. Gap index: -1.4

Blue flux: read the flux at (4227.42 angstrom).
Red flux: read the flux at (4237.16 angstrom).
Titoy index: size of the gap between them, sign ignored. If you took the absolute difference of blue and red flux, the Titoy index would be 2.4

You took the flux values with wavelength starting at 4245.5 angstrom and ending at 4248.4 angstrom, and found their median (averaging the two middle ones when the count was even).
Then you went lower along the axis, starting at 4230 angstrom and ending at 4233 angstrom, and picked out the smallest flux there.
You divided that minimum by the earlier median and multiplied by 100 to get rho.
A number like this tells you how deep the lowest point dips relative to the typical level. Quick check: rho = 92.6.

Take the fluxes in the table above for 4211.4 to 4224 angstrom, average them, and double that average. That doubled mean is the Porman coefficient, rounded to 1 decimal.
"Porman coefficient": 26.9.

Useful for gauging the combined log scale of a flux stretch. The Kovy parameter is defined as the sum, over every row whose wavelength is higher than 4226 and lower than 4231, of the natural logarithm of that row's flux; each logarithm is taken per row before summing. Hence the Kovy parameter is 12.18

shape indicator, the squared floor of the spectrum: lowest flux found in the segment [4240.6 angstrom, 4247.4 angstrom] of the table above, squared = 177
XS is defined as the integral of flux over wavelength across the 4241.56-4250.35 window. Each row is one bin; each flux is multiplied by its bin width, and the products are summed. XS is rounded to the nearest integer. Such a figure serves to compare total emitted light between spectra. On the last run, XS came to 124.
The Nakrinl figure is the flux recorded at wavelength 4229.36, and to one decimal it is 11.8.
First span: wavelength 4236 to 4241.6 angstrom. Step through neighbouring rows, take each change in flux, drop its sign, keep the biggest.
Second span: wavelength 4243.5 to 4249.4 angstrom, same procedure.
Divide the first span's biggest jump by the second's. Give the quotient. 2.1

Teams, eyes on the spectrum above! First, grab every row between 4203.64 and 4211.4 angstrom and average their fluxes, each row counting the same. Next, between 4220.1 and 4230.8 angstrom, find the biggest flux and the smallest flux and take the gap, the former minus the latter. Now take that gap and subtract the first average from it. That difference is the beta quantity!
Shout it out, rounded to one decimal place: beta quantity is -9.5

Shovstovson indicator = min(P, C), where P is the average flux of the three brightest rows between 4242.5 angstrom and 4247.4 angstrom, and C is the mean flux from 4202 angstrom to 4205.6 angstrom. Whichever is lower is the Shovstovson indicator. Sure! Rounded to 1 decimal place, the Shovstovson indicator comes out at 12.7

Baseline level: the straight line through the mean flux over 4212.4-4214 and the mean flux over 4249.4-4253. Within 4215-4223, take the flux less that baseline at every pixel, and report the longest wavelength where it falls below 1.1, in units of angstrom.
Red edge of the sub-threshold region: 4222.55 angstrom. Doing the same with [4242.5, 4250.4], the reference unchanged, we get 4249.86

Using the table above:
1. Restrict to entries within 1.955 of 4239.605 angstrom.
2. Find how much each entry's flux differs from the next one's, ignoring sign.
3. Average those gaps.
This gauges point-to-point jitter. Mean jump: 1.0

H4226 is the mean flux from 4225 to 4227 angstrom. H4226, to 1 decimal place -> 10.6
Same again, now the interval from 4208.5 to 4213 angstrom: 13.1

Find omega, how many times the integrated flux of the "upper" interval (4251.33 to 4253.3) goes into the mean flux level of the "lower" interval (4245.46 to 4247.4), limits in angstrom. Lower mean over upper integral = 0.50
